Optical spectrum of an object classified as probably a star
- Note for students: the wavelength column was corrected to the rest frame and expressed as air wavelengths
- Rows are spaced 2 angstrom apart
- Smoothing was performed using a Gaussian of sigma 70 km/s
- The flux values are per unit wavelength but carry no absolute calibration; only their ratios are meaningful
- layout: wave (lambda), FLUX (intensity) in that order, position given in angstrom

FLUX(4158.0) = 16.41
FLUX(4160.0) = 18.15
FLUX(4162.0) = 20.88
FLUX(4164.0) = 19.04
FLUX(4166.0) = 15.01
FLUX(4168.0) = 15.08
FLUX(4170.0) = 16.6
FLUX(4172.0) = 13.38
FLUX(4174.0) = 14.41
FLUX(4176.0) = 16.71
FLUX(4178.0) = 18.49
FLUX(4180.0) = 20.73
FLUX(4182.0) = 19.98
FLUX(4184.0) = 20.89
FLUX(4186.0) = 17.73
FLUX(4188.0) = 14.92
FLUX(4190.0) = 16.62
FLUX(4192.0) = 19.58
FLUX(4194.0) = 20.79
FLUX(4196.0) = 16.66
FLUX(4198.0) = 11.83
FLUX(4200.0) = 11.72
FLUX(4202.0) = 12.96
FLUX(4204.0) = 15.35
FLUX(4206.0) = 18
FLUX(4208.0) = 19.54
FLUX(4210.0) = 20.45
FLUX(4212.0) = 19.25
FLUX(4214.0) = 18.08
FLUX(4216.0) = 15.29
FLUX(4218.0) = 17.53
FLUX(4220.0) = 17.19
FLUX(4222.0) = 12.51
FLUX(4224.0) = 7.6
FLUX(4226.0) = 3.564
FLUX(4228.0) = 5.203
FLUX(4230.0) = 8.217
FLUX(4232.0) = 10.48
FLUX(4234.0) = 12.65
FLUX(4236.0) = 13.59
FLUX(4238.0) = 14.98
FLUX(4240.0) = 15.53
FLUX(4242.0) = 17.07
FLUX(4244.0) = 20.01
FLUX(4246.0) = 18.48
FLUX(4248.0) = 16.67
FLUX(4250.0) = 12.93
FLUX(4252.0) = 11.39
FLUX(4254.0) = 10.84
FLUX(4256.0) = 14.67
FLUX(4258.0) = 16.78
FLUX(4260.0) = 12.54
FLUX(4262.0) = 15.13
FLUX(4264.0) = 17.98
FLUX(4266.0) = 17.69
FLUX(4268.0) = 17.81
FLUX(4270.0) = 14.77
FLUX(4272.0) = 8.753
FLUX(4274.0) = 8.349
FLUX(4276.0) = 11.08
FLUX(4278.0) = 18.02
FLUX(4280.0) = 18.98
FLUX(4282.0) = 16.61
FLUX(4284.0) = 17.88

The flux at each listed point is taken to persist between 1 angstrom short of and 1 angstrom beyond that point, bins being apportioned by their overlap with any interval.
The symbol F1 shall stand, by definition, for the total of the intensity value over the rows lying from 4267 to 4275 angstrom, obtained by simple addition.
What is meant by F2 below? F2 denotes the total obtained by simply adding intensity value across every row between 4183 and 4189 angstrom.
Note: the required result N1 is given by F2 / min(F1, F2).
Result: 1.08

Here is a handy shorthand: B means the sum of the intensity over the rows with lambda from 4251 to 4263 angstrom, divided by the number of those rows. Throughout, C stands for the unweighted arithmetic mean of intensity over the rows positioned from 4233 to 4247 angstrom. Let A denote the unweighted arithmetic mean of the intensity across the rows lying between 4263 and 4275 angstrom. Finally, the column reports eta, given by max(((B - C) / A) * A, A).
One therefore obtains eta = 14.2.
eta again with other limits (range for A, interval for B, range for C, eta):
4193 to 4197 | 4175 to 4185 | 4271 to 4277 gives 18.7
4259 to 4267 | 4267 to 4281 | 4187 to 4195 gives 15.8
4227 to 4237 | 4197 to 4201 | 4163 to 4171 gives 10.0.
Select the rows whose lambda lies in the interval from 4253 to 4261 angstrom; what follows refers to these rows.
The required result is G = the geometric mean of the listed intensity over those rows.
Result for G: 14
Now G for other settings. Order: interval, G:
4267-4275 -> 12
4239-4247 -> 18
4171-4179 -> 16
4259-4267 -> 16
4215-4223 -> 15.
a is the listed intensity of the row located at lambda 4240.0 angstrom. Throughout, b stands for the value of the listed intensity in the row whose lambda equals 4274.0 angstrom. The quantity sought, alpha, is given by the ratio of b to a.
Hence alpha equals 0.54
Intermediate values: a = 15.53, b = 8.349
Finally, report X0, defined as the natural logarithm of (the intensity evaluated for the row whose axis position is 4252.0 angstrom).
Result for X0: 2.43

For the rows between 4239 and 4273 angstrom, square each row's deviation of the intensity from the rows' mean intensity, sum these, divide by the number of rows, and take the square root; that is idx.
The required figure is 3.0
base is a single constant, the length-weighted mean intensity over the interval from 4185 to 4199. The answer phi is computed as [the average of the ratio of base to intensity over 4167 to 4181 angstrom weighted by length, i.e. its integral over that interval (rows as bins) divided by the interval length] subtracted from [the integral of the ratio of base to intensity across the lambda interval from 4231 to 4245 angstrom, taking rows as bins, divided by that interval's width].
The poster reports 0.1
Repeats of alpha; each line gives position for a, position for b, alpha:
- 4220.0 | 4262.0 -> 0.88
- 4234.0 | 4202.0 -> 1.02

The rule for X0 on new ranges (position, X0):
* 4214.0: 2.89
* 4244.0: 3.00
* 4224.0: 2.03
